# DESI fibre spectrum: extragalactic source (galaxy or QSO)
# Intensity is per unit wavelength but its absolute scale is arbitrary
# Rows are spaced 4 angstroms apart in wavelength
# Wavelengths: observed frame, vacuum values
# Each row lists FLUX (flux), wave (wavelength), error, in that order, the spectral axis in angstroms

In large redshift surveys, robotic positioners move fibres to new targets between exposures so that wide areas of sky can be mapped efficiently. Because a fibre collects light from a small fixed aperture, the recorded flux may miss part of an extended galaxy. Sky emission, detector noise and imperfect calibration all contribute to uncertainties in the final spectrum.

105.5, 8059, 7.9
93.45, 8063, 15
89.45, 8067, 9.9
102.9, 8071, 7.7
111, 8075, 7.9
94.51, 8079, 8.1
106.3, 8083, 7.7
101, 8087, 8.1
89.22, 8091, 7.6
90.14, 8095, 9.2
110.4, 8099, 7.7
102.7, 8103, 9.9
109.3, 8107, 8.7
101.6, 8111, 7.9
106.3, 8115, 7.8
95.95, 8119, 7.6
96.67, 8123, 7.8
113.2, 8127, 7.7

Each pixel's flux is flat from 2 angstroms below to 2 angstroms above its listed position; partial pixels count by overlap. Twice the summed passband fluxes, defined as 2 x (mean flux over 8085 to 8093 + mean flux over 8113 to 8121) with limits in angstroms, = 392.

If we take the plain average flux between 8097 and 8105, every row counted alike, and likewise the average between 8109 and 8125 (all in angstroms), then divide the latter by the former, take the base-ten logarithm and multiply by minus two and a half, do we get 0.07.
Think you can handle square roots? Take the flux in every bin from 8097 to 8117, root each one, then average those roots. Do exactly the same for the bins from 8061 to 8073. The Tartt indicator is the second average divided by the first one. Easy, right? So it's 0.95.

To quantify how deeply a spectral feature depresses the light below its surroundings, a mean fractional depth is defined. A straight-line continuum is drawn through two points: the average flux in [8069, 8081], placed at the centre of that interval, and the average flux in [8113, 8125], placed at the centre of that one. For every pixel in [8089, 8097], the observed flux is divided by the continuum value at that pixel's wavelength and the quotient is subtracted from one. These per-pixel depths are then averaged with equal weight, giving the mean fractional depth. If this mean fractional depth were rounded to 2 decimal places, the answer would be 0.12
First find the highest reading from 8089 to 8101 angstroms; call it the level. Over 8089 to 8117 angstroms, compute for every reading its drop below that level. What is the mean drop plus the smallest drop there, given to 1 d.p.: 9.0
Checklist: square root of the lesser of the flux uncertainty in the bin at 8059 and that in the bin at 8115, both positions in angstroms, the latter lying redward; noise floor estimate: 2.79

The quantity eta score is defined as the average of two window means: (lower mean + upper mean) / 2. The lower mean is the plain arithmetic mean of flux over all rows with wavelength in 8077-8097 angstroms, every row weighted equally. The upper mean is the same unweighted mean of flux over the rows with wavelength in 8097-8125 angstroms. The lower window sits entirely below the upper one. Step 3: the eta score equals 100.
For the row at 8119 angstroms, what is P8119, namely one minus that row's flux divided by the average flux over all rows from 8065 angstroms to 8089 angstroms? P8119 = 0.05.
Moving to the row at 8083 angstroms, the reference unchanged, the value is -0.05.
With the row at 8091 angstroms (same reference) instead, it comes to 0.12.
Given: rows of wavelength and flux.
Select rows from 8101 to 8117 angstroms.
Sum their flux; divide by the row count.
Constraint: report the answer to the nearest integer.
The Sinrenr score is 105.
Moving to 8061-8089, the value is 100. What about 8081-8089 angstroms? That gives 104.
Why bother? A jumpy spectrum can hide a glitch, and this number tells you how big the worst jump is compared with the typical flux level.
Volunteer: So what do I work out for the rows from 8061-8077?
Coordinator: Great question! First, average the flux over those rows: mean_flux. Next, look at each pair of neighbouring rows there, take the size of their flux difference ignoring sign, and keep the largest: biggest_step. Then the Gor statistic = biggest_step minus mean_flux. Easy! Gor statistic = -86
